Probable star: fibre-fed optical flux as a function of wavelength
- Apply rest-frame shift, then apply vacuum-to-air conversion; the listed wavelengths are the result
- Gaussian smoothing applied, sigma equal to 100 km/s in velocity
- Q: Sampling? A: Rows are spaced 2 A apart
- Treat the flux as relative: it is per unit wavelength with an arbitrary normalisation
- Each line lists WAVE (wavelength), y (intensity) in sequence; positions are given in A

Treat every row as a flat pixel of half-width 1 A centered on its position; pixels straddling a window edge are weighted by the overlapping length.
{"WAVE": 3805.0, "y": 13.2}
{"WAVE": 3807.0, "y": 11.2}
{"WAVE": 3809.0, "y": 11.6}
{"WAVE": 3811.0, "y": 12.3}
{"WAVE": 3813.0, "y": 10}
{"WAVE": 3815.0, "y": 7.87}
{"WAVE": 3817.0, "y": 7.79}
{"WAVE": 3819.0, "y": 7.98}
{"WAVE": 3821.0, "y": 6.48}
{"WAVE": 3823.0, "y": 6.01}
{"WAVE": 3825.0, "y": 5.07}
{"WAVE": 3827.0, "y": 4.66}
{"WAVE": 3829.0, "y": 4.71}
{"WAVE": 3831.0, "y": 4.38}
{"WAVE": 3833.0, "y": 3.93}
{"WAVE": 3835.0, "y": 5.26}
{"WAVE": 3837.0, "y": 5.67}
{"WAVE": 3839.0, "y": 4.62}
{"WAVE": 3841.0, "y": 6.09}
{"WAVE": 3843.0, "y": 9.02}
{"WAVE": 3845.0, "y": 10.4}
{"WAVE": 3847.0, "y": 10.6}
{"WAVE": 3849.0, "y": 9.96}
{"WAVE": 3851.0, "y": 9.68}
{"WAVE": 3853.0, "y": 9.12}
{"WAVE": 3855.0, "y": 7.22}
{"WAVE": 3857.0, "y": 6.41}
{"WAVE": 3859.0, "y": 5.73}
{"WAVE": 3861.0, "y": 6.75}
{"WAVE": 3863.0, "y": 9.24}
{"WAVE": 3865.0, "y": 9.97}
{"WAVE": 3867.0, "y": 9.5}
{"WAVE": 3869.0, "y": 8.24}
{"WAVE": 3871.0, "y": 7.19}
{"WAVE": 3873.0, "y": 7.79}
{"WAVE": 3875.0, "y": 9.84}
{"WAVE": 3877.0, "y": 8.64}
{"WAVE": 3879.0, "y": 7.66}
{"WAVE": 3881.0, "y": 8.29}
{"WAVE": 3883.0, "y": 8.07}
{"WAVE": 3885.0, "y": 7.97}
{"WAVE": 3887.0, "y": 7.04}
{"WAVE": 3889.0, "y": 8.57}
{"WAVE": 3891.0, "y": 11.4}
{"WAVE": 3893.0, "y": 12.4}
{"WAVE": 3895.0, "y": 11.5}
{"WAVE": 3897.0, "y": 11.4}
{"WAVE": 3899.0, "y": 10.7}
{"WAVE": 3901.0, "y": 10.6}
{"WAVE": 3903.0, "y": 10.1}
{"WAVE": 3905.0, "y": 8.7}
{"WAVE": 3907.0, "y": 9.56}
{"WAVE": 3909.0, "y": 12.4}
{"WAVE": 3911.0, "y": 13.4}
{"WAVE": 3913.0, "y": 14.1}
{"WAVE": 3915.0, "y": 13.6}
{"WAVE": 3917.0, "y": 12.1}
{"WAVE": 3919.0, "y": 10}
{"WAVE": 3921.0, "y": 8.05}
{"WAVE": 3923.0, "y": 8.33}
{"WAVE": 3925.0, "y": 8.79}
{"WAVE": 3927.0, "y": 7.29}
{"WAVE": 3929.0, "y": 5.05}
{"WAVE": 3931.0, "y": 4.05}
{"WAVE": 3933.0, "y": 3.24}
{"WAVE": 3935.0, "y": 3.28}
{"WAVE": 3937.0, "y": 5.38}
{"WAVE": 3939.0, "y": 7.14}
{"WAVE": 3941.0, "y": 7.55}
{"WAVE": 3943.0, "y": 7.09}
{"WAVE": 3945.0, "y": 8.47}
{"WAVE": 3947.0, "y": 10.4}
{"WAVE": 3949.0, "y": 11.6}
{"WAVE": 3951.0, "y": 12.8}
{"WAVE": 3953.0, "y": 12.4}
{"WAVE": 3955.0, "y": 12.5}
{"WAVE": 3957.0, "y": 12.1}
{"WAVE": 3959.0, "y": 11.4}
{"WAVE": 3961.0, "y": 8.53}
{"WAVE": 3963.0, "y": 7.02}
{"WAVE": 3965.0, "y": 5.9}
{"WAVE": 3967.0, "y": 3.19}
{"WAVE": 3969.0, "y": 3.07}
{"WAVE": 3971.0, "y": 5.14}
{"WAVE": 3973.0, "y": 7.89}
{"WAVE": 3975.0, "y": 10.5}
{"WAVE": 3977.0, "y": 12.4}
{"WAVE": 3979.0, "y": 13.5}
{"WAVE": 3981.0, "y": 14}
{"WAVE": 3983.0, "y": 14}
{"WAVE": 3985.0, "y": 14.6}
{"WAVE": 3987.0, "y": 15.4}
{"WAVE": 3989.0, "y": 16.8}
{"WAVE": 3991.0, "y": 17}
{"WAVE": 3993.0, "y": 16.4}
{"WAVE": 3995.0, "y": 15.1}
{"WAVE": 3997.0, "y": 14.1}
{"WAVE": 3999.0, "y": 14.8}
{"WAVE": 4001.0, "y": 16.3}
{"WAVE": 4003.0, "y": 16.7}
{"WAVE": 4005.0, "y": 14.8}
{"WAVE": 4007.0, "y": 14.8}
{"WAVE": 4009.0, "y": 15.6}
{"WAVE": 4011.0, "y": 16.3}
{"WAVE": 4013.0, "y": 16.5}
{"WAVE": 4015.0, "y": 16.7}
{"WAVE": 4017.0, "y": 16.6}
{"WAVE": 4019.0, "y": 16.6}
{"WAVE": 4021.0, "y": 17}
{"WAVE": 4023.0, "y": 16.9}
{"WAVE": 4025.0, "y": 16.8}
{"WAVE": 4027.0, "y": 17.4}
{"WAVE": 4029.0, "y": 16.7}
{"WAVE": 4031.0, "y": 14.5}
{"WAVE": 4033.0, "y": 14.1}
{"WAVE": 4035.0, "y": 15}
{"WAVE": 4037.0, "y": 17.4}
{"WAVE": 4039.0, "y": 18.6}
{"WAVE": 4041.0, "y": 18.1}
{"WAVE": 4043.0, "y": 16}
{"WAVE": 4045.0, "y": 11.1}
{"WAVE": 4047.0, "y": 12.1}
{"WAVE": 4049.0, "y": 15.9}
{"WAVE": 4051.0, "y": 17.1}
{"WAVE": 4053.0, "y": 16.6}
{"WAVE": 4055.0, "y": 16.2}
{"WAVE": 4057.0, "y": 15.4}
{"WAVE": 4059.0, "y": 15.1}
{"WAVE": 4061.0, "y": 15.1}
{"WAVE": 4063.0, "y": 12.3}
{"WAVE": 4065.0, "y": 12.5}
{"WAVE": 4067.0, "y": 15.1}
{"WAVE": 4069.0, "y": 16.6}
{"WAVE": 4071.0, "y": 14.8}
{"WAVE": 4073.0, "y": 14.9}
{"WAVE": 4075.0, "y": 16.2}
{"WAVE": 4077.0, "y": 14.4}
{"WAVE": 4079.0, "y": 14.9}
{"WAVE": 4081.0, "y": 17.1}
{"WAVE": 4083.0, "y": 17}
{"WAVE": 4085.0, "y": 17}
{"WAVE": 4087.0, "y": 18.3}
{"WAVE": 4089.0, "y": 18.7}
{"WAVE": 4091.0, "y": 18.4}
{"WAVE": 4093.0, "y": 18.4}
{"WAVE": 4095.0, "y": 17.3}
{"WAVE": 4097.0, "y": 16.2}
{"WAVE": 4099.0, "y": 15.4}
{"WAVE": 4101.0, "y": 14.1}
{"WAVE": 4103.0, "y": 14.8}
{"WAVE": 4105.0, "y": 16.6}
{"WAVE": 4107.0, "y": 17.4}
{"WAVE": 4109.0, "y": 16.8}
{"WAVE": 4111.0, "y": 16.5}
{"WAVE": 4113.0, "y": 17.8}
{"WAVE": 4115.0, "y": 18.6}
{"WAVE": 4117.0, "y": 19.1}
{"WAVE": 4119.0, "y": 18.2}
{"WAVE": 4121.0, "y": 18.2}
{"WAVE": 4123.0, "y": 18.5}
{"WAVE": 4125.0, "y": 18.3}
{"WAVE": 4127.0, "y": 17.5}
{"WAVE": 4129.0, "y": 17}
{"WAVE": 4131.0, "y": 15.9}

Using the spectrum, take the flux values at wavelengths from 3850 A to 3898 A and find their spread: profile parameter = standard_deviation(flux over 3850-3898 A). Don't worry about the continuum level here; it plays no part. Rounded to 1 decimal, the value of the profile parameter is 1.7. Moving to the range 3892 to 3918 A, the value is 1.6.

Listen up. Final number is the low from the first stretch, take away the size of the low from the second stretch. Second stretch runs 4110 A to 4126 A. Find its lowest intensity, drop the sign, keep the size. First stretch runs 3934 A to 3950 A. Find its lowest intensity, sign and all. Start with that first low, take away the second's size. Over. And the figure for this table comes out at -13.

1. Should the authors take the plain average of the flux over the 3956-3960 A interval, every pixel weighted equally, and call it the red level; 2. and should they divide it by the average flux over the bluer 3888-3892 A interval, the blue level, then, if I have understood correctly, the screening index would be 1.18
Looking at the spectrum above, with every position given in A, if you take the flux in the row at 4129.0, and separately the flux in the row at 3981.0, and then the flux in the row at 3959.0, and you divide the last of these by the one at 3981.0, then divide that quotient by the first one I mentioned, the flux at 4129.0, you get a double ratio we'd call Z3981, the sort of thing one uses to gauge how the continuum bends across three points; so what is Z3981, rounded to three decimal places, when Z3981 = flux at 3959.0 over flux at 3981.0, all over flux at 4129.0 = 0.048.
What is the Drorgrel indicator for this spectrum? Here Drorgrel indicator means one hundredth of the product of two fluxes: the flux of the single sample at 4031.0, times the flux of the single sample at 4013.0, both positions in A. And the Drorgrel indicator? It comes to 2.4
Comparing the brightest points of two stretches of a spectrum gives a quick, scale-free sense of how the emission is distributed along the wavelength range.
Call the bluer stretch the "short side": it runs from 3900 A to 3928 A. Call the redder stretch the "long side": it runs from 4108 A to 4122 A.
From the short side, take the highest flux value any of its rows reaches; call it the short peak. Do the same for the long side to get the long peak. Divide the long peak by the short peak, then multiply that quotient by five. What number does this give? 6.8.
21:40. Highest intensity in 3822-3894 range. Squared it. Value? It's 154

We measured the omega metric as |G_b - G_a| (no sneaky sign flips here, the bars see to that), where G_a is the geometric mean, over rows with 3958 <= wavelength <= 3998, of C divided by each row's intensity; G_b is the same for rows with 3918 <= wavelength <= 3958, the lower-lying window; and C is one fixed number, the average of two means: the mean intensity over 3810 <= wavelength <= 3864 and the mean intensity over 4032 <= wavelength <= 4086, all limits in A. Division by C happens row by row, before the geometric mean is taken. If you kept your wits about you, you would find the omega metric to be 0.361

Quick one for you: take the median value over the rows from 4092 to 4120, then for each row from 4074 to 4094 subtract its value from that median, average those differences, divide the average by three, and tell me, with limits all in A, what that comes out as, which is 0.0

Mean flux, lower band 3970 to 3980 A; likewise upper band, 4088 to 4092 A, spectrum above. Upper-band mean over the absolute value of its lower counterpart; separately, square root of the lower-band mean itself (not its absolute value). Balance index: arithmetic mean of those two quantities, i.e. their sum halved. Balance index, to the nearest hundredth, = 2.51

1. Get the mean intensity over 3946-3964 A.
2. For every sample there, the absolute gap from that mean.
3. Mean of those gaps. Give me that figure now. 1.5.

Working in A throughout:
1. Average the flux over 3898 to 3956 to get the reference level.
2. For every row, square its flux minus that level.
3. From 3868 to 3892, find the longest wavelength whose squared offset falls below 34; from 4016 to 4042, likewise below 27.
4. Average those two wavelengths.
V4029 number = 3962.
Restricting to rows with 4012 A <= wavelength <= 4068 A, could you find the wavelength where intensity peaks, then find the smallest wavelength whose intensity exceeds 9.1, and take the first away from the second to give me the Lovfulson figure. -26 A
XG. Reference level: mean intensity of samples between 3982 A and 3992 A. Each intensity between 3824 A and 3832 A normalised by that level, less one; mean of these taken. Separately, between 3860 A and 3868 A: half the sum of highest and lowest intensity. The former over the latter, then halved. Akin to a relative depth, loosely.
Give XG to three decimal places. -0.042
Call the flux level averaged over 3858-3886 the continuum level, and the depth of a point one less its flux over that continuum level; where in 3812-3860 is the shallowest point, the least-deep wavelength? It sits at 3847.0 A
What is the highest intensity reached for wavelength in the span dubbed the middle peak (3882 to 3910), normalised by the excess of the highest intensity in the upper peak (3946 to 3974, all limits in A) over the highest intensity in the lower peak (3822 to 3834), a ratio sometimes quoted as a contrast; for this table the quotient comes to 1.8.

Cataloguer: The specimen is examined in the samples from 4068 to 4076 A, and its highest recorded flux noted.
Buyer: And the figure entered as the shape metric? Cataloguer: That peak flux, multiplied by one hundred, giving 1660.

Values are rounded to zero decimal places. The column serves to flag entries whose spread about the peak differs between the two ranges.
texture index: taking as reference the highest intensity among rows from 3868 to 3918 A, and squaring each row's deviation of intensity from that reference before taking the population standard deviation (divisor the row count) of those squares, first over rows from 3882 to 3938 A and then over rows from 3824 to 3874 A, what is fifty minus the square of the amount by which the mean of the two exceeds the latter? 43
